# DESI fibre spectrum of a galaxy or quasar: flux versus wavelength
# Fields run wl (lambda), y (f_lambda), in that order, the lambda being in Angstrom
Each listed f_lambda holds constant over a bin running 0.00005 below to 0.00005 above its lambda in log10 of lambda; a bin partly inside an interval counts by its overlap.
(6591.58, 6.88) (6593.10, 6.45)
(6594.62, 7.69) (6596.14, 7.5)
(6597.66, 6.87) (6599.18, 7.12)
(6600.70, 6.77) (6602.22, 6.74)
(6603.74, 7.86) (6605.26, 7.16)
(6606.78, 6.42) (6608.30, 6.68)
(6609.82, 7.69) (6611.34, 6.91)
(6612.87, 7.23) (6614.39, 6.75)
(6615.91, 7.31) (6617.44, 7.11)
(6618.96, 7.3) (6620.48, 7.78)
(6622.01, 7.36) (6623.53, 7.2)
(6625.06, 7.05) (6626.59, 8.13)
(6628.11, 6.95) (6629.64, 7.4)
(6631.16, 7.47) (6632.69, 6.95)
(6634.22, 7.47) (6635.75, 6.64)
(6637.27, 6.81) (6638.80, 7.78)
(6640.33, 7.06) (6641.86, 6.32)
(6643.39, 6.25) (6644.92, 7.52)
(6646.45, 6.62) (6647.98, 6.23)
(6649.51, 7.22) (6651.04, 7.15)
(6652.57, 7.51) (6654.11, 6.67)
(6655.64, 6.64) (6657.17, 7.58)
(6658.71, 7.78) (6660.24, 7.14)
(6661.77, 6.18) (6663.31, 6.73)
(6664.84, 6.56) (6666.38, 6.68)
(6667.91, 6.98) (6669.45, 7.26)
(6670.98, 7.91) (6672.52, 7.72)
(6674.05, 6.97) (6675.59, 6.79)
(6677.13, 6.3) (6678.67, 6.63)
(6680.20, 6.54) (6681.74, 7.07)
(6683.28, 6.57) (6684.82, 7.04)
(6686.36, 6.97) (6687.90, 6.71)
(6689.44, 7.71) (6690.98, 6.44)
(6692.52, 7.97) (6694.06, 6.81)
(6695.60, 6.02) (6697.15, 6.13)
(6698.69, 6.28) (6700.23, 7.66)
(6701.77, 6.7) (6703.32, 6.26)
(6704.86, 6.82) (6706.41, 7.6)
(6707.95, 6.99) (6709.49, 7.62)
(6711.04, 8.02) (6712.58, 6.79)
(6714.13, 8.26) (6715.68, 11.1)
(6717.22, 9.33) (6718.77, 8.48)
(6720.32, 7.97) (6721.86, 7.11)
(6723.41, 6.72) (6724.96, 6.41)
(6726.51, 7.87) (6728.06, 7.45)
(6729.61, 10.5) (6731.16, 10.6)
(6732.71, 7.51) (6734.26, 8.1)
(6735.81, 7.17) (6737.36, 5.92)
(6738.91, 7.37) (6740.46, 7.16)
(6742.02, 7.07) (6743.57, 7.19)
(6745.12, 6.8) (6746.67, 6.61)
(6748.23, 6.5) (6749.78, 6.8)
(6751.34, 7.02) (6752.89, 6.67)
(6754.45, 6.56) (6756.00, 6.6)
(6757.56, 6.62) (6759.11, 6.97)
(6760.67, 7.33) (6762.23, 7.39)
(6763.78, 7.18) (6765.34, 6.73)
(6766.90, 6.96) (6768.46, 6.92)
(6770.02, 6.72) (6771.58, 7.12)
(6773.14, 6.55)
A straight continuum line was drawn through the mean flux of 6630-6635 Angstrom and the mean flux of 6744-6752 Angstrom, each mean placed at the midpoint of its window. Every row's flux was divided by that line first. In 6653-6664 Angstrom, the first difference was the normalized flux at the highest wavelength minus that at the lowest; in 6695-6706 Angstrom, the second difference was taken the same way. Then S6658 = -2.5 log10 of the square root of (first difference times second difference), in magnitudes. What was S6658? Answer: 3.5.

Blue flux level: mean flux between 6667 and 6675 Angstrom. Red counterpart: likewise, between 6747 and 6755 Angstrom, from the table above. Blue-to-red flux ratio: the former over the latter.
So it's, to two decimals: 1.10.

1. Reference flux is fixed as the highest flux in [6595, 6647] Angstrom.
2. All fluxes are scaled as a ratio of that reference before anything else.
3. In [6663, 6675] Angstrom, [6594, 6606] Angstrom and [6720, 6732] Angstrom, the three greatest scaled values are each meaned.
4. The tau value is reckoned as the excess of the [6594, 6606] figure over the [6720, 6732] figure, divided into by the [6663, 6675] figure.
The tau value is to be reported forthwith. -0.26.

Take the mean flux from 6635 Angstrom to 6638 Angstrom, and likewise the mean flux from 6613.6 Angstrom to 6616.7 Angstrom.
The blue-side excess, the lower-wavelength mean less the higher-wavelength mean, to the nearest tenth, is 0.3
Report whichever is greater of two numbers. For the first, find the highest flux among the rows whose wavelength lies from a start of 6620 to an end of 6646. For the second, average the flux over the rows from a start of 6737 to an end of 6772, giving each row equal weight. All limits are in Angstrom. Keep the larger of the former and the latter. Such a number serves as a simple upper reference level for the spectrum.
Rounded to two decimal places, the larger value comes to 8.13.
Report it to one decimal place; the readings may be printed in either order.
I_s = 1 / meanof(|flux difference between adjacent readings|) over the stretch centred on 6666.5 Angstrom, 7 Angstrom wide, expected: 4.6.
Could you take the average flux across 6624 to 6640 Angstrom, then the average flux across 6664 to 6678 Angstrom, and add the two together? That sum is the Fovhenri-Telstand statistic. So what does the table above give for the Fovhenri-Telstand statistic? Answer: 14.3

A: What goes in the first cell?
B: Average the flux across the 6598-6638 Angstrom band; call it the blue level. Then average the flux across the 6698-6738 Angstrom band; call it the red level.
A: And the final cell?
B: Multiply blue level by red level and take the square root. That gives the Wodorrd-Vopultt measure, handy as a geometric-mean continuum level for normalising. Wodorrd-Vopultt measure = 7.45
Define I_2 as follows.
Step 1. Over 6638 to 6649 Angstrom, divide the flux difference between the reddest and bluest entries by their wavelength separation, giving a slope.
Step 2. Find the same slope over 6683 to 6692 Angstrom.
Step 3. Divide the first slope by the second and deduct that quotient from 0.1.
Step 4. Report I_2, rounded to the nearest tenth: -9.9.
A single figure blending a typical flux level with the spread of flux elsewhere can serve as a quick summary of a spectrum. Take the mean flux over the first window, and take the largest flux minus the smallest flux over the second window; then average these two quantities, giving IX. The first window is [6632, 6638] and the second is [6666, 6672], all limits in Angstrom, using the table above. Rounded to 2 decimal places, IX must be 4.10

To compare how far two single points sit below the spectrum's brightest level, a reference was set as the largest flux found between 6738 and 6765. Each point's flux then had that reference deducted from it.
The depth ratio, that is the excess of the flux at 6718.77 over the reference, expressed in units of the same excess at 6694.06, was -1.9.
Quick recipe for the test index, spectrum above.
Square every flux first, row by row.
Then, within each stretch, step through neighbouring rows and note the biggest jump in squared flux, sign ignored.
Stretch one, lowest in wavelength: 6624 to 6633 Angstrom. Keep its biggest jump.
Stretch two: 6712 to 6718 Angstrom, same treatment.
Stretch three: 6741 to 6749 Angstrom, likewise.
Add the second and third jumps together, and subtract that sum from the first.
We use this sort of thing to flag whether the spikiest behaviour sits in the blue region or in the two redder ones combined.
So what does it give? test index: -43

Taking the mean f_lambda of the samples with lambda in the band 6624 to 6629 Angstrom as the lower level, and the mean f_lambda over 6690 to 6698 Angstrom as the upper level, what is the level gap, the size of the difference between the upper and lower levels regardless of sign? 0.7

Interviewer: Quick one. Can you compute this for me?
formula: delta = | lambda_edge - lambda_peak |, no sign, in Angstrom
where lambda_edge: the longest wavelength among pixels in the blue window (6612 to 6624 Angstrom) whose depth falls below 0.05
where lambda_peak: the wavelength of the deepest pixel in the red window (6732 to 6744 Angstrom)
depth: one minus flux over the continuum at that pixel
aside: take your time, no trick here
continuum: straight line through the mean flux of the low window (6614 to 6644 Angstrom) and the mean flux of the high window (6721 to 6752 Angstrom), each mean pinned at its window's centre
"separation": 113.8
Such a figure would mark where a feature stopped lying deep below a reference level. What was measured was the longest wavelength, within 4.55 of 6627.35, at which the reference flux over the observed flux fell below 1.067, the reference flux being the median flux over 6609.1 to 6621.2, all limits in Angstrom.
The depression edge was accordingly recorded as 6631.16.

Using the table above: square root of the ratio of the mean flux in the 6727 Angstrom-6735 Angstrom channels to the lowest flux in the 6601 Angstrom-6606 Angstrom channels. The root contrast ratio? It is 1.14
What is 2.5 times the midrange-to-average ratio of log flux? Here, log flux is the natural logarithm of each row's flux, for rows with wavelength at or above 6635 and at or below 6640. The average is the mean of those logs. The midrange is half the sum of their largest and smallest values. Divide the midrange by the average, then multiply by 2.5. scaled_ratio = 2.52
